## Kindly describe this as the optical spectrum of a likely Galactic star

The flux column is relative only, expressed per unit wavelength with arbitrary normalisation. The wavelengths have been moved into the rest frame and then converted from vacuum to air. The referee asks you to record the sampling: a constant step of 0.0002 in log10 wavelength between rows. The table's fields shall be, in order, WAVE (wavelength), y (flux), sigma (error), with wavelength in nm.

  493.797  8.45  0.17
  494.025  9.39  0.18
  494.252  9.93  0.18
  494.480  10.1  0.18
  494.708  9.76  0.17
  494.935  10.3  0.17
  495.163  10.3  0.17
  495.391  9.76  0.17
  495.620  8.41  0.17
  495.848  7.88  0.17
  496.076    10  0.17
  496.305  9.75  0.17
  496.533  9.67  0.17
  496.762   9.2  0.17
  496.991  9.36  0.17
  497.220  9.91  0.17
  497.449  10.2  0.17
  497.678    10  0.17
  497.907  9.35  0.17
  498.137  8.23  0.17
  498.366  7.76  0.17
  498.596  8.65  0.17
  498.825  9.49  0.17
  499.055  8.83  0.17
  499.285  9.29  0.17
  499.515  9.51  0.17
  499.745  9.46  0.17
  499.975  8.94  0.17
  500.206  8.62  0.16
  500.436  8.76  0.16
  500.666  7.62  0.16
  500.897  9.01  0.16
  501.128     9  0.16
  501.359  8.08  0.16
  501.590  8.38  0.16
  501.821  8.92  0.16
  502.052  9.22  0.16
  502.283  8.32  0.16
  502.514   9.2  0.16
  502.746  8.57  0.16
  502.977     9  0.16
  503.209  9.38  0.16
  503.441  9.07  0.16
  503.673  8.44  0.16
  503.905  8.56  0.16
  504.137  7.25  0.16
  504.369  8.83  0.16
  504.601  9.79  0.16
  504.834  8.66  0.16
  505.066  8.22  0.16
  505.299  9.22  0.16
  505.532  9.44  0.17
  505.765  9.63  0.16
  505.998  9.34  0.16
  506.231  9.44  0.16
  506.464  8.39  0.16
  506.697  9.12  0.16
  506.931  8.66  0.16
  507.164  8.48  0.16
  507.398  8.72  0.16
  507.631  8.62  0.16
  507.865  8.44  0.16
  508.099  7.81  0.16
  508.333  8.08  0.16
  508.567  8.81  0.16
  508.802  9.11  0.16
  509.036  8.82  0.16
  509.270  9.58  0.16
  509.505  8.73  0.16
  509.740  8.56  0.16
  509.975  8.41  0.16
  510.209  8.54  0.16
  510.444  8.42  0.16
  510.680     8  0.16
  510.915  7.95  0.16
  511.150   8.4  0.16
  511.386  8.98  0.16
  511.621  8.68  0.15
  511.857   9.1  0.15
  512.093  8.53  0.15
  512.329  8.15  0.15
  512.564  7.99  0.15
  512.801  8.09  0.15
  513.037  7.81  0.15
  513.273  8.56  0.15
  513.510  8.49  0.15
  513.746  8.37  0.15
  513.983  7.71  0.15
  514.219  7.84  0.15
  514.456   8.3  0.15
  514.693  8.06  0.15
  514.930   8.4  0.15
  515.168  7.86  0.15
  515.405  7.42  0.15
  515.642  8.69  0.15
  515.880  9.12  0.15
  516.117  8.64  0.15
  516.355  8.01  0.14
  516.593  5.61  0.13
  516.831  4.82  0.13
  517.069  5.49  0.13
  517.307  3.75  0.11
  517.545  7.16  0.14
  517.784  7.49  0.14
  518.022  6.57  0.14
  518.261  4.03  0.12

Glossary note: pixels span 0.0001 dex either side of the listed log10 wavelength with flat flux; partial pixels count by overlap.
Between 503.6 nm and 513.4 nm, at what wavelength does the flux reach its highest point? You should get 504.601 nm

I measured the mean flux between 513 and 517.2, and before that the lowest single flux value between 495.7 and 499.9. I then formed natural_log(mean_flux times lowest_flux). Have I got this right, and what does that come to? 4.09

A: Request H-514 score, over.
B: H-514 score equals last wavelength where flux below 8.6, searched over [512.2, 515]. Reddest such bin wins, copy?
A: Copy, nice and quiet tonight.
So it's 514.930 nm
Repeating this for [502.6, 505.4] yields 505.066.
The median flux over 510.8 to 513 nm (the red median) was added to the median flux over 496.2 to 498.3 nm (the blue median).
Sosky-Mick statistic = 18.1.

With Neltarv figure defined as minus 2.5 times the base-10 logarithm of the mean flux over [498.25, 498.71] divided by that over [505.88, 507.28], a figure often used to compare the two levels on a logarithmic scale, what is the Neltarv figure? 0.089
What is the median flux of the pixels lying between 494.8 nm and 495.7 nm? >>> 10.0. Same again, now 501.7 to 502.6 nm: 9.1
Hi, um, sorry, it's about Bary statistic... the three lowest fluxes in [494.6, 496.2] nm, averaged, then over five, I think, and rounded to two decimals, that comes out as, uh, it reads 1.74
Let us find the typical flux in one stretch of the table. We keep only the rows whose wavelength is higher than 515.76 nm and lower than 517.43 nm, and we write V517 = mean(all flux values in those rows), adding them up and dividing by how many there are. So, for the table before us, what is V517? 6.5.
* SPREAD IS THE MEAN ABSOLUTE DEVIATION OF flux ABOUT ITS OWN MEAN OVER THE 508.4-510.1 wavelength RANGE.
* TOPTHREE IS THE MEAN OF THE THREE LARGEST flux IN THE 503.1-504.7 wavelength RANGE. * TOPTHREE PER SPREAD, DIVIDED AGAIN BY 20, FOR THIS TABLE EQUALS 1.7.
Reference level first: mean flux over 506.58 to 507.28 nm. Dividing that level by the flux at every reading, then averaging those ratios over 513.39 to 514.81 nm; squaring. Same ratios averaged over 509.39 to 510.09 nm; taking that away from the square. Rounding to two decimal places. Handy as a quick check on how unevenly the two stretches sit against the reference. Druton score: 0.14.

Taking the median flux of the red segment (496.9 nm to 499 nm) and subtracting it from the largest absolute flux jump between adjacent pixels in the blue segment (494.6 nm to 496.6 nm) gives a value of -7.24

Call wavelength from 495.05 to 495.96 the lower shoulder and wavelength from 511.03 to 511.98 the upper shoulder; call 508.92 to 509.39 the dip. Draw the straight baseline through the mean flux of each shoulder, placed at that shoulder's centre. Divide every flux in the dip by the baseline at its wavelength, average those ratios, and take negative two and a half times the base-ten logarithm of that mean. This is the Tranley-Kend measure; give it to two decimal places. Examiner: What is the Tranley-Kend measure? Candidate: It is -0.04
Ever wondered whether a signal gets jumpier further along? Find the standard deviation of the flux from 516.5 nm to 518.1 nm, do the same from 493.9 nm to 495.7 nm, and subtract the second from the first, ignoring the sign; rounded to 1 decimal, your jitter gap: 0.7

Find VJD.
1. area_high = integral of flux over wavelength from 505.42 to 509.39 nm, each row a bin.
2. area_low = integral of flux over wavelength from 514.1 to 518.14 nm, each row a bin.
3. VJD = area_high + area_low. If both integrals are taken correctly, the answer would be 64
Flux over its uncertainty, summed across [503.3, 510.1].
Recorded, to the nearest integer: 1585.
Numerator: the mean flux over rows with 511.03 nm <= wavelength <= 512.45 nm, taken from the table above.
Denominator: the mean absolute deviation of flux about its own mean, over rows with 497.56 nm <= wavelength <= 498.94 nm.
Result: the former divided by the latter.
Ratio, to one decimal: 12.3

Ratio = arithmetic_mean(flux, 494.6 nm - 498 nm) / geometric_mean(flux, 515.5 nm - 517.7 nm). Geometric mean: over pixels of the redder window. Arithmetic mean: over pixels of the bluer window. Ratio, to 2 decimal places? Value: 1.47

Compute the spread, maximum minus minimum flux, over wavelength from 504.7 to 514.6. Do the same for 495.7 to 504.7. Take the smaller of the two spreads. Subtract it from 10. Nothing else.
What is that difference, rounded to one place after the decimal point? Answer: 8.1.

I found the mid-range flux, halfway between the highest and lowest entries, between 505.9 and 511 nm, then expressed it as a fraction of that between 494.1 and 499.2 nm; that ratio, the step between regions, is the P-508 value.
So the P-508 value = 0.96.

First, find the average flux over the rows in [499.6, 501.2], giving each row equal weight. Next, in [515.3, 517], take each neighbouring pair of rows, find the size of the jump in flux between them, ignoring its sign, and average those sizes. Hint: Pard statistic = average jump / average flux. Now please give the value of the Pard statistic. 0.114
